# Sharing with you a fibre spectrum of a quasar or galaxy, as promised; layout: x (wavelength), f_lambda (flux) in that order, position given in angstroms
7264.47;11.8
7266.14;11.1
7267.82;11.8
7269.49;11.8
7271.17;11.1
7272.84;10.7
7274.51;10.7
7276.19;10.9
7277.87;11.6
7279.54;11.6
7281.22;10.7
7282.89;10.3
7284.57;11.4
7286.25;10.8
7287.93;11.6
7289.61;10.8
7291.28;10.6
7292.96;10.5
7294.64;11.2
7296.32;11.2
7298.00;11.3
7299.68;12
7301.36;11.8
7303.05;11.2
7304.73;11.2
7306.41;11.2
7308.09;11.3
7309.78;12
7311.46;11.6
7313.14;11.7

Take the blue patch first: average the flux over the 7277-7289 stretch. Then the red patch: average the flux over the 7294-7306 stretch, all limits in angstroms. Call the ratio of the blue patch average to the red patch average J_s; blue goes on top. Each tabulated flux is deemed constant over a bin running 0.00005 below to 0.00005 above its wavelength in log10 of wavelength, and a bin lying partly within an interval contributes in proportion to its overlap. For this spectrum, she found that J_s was 0.98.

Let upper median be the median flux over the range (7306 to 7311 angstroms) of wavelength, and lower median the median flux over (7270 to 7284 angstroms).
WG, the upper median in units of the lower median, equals 1.05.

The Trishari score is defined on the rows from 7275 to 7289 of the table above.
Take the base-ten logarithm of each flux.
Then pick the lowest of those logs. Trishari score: 1.01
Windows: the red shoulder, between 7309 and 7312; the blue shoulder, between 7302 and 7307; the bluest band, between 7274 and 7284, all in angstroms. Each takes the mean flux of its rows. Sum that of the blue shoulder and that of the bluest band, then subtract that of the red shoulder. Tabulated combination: 10.4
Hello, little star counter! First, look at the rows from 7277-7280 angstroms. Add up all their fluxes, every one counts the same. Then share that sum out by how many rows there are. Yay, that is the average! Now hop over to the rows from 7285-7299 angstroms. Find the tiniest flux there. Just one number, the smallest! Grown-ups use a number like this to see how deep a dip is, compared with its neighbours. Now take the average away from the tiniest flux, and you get -1.1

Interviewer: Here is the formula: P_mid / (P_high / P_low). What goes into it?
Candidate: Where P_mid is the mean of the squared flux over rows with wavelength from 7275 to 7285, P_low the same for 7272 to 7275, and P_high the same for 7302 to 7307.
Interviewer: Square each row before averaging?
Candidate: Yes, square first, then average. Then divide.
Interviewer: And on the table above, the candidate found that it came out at 112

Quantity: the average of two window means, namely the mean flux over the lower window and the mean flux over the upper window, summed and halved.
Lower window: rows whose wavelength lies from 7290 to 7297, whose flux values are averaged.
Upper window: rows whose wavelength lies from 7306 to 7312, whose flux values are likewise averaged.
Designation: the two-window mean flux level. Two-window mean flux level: 11.2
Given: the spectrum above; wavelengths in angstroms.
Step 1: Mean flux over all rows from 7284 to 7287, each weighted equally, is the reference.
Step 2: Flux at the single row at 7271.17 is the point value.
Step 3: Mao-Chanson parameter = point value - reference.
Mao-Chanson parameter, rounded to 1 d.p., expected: 0.0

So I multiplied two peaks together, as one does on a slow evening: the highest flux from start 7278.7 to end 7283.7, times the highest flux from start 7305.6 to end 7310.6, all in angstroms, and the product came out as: 139.2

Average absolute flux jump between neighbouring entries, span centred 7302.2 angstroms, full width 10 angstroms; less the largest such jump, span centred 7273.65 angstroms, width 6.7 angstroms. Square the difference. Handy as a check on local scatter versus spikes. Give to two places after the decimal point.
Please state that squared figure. 0.01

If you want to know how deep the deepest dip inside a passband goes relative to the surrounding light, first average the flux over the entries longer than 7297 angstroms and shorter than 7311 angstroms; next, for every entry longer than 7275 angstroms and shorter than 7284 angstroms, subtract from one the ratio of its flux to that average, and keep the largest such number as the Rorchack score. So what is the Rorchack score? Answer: 0.104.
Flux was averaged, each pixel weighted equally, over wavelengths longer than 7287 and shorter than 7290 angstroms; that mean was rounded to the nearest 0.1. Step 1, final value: 11.2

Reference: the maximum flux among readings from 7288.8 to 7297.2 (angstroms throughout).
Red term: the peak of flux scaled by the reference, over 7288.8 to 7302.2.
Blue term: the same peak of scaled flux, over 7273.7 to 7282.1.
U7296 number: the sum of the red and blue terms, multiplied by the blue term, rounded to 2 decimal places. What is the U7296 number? 2.18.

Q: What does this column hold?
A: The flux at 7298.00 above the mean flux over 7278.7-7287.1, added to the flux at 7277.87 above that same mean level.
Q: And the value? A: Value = 1.0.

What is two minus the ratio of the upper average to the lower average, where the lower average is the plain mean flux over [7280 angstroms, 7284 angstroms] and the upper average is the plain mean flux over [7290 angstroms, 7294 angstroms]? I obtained 1.00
